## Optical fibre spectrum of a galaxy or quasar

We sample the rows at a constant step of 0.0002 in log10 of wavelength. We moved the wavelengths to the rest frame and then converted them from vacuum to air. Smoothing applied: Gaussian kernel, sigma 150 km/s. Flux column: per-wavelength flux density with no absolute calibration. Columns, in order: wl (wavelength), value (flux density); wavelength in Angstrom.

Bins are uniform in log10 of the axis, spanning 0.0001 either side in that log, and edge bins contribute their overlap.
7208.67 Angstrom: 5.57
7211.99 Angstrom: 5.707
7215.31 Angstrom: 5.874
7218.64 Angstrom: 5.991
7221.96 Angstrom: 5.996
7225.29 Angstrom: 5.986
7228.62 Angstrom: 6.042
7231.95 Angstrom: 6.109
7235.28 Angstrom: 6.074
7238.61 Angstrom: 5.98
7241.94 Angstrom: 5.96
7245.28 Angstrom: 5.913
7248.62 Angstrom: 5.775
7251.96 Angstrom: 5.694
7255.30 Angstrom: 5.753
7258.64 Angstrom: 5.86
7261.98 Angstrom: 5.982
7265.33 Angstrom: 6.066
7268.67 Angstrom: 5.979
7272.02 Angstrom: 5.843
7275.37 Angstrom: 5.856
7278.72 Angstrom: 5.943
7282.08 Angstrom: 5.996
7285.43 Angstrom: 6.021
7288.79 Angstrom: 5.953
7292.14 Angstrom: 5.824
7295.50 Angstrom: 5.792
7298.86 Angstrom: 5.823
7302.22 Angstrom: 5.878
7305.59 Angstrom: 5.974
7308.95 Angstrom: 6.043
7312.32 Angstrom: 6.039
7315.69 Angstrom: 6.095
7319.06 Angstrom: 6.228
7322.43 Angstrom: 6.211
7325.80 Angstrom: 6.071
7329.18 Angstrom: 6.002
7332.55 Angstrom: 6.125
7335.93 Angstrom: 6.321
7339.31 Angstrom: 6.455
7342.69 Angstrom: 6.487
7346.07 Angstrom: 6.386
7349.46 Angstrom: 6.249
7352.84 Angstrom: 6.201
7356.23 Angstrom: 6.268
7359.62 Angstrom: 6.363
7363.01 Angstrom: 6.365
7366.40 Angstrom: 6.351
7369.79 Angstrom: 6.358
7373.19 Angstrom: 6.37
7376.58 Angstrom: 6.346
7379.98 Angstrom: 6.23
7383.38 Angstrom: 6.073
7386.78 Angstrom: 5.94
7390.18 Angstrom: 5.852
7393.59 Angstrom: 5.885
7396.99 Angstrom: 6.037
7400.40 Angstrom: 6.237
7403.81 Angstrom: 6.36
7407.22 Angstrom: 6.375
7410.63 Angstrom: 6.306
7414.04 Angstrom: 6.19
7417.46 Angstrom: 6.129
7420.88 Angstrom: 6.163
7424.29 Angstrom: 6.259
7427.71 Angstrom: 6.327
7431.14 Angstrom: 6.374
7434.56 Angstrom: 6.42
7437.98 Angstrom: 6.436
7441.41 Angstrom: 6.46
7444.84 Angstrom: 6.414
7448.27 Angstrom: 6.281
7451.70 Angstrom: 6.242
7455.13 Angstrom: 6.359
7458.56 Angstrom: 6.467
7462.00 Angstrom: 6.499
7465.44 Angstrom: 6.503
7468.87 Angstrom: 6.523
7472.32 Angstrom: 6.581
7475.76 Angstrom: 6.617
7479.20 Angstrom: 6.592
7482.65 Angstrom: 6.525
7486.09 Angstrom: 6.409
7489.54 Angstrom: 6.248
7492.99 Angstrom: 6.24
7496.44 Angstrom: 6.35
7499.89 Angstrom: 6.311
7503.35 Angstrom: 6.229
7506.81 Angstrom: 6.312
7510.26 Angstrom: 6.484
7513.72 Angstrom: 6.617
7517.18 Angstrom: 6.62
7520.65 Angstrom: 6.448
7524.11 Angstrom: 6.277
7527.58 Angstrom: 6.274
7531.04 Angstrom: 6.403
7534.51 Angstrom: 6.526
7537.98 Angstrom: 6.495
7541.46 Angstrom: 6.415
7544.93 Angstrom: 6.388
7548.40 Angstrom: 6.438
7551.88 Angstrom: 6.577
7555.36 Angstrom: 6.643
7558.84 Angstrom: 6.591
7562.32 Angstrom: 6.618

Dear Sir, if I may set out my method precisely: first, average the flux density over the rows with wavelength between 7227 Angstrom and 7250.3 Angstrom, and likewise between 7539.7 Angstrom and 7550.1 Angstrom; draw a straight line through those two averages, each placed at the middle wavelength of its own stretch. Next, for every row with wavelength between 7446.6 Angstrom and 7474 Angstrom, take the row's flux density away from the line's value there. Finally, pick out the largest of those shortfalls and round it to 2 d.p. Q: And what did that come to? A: 0.04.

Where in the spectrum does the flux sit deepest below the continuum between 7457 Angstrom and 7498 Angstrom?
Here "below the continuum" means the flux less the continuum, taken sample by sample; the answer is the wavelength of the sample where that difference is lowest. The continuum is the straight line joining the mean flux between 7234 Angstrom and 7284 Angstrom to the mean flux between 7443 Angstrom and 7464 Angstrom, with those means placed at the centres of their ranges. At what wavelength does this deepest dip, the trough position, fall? 7492.99 Angstrom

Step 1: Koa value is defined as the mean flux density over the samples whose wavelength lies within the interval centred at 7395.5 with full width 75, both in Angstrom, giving 6.22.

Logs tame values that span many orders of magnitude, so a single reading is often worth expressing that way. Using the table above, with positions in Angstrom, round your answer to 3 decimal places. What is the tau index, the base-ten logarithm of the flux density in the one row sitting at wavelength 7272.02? 0.767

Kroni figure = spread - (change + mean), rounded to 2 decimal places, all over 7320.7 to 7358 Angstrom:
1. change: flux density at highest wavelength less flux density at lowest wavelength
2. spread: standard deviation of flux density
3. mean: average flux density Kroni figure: -6.16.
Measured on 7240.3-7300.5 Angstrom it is -5.65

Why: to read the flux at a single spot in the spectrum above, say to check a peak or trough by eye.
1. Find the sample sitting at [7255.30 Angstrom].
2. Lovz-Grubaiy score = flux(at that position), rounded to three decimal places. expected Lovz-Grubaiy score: 5.753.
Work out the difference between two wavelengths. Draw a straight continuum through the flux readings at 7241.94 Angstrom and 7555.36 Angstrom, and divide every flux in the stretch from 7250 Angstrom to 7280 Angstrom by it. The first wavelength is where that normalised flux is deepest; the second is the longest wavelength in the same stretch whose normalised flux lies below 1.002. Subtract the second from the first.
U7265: -26.8 Angstrom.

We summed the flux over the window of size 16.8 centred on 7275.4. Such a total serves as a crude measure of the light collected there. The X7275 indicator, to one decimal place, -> 29.6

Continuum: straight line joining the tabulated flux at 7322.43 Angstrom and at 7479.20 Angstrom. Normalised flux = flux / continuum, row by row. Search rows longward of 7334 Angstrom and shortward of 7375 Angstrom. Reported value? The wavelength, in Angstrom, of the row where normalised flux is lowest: 7352.84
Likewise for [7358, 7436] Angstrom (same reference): 7390.18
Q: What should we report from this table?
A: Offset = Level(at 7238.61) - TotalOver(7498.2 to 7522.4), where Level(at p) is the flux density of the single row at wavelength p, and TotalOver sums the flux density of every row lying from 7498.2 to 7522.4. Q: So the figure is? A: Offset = -39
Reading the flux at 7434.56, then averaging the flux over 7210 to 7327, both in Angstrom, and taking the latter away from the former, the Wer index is 0.5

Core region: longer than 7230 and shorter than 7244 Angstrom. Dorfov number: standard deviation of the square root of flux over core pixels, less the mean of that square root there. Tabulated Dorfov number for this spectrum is -2.44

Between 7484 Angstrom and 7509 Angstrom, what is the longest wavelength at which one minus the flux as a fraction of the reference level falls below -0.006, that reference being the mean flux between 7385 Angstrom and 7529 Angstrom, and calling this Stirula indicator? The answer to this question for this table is 7486.09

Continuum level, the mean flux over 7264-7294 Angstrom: 5.9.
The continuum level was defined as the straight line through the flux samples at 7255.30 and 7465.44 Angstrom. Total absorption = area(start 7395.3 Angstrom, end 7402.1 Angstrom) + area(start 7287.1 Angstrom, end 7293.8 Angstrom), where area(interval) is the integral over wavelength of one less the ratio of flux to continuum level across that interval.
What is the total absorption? 0.13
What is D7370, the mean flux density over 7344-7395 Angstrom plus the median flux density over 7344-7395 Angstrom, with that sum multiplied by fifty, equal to 624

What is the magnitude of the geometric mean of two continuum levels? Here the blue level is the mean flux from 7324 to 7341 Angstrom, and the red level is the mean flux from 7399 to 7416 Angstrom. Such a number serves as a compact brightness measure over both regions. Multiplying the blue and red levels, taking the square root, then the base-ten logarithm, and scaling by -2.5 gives -1.989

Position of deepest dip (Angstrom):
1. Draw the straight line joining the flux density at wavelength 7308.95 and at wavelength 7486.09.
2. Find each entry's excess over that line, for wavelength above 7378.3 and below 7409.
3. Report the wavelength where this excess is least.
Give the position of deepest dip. 7390.18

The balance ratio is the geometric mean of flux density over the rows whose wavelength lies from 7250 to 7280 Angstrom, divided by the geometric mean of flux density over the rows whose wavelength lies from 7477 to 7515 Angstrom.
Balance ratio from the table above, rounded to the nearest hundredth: 0.92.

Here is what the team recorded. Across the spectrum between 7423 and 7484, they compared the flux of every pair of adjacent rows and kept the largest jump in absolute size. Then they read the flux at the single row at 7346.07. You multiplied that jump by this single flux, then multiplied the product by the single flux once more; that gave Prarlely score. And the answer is 5.4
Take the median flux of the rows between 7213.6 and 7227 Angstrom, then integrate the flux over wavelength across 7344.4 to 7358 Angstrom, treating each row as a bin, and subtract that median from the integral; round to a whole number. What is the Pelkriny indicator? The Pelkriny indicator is 79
